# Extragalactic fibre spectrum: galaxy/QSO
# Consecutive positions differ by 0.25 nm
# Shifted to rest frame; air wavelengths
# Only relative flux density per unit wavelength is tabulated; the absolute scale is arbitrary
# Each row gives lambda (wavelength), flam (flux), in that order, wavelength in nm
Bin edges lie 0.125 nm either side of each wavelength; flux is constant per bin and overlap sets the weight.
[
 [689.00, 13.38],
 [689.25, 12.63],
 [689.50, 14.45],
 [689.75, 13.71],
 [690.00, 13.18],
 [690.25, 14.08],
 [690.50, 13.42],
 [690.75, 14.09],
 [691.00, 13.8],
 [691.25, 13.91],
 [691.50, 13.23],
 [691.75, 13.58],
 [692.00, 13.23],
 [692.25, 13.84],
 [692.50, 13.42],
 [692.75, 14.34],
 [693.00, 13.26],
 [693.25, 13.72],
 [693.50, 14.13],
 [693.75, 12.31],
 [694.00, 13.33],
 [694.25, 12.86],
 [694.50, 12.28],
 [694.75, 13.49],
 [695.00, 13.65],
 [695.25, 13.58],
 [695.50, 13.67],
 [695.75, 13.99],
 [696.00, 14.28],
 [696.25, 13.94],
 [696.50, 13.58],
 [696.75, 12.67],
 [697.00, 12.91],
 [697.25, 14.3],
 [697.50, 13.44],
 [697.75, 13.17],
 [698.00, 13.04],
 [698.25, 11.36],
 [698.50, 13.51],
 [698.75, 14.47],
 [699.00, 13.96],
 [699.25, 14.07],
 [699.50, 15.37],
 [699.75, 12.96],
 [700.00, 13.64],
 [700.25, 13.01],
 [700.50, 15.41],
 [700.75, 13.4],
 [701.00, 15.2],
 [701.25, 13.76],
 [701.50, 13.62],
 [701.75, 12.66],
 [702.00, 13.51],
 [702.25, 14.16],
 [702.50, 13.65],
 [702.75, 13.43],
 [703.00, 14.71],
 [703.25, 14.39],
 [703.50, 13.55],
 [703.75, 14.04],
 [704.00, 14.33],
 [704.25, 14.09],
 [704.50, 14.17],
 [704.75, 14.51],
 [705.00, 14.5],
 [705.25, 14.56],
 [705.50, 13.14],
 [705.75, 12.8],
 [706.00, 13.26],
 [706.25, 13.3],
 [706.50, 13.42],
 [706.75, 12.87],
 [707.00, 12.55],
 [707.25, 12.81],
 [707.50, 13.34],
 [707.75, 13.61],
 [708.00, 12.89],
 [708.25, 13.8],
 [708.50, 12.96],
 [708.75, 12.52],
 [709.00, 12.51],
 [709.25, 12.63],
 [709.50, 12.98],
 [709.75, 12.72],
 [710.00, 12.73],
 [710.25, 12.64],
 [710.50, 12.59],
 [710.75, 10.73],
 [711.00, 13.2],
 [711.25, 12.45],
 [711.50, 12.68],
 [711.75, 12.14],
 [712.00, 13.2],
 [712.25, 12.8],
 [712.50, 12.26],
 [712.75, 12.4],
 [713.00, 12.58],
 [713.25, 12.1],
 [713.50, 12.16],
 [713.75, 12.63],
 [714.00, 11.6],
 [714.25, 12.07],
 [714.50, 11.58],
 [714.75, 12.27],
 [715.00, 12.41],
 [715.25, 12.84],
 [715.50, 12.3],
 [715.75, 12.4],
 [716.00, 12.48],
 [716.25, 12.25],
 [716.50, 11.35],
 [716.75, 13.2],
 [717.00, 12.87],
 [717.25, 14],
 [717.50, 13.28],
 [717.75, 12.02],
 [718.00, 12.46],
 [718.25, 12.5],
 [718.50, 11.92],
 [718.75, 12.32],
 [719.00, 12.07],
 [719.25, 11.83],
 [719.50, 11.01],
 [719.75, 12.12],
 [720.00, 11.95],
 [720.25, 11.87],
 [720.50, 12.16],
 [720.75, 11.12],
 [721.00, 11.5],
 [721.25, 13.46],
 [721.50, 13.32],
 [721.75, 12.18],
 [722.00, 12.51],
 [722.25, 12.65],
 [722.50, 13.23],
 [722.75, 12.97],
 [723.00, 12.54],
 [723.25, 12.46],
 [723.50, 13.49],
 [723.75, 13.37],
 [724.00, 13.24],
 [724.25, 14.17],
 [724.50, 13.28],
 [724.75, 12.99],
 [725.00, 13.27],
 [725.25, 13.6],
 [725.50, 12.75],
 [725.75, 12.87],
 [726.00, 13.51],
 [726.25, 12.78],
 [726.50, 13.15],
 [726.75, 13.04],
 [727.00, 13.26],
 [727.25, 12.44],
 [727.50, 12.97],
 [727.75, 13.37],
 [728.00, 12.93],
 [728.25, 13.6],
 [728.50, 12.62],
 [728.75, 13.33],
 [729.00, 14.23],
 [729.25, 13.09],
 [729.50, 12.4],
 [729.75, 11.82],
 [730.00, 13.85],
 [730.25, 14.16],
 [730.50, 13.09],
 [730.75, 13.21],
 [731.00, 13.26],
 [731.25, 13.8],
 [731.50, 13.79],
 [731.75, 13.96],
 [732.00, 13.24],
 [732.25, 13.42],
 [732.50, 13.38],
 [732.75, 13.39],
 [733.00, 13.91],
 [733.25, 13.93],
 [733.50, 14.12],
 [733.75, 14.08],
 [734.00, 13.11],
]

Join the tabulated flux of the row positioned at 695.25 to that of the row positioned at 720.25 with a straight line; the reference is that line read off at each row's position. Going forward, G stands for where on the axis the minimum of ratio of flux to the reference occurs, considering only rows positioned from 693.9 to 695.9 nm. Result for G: 694.50 nm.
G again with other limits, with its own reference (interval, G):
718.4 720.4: 719.50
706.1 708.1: 707.00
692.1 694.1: 693.75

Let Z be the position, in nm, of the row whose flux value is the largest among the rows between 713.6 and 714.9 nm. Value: 713.75 nm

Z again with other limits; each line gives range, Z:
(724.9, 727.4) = 725.25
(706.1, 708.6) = 708.25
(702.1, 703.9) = 703.00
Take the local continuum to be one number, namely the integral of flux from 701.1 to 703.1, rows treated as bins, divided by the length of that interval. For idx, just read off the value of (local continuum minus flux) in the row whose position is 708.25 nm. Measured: -0.11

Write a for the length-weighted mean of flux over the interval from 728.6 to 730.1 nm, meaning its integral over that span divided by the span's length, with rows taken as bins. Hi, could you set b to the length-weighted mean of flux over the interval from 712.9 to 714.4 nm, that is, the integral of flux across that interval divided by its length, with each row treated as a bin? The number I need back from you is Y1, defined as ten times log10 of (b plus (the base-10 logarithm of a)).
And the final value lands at 11.2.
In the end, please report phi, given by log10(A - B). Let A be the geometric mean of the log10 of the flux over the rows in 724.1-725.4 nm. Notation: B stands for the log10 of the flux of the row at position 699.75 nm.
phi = -1.79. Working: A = 1.13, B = 1.11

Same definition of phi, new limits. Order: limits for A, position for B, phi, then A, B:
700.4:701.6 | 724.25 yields -2.65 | 1.15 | 1.15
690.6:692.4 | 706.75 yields -1.59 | 1.14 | 1.11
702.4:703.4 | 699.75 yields -1.46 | 1.15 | 1.11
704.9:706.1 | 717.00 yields -1.61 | 1.13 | 1.11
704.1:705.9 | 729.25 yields -1.56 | 1.14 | 1.12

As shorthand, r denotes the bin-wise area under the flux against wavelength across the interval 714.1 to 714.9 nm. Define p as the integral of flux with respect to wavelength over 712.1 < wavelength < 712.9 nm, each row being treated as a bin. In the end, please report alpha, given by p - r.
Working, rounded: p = 10.0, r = 9.6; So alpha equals 0.4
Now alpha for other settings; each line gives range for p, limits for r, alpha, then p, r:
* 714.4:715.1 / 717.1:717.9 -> -2.0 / 8.5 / 10.5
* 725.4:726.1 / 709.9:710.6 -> 0.3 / 9.1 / 8.9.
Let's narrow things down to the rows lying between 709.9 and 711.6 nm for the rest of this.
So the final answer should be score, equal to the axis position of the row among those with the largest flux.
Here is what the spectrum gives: 711.00 nm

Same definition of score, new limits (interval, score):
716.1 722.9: 717.25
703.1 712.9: 705.25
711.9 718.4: 717.25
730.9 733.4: 731.75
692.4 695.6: 692.75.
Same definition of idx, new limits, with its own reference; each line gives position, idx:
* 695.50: 0.02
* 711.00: 0.49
